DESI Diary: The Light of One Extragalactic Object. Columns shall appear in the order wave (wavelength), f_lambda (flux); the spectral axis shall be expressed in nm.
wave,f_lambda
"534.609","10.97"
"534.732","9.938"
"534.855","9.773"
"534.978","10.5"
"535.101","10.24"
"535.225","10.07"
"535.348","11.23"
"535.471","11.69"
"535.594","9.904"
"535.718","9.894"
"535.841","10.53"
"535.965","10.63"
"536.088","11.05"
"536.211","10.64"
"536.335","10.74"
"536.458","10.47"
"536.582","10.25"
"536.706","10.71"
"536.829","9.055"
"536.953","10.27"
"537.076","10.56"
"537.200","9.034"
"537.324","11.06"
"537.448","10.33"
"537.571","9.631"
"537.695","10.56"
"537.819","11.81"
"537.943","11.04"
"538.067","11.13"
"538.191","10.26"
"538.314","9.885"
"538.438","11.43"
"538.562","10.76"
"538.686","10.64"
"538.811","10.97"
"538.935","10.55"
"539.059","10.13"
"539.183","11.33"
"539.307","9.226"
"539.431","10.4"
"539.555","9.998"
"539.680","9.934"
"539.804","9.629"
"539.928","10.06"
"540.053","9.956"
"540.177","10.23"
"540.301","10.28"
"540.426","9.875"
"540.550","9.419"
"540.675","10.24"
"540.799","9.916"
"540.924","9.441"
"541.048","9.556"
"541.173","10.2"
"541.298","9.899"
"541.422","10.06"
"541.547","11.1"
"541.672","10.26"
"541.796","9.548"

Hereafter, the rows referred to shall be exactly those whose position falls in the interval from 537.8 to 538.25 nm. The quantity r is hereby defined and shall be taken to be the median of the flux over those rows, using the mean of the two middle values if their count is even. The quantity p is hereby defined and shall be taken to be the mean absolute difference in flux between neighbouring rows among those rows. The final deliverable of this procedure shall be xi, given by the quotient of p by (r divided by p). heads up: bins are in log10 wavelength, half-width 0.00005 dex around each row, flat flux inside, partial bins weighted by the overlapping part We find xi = 0.03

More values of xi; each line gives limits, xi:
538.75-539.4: 0.10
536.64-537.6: 0.13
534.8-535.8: 0.04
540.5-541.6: 0.02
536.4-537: 0.08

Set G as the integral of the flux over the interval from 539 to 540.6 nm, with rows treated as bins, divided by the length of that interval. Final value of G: 10.0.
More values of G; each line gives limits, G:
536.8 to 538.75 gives 10.5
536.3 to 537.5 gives 10.2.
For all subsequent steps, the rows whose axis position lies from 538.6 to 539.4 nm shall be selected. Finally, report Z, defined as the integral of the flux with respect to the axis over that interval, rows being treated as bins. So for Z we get 8.38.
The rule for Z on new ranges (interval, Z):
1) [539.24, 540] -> 7.51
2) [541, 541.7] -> 7.12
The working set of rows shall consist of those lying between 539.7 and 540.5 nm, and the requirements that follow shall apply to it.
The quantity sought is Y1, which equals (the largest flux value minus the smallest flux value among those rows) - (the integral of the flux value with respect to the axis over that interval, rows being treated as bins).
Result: -7.3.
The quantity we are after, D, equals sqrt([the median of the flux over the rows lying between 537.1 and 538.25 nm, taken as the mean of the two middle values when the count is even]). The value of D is 3.25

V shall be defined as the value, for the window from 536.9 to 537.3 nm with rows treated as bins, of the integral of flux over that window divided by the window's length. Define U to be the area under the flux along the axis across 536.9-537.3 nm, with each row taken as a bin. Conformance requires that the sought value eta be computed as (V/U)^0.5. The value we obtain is 1.58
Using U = 4.0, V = 10.05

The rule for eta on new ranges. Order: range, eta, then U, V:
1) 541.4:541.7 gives 1.83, 3.2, 10.53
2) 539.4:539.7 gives 1.83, 3.0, 10.09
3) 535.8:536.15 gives 1.69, 3.8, 10.76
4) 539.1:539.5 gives 1.58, 4.1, 10.32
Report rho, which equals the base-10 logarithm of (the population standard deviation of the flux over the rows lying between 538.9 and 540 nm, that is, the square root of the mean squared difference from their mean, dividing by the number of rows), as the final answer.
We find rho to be -0.25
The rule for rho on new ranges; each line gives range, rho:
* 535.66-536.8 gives -0.51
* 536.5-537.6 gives -0.17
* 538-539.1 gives -0.33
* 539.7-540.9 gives -0.56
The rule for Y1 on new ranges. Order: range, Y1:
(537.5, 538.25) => -5.9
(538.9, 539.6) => -5.1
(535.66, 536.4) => -6.7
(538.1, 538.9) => -7.0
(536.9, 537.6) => -5.1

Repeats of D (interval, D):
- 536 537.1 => 3.25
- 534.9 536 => 3.24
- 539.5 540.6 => 3.16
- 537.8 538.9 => 3.31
